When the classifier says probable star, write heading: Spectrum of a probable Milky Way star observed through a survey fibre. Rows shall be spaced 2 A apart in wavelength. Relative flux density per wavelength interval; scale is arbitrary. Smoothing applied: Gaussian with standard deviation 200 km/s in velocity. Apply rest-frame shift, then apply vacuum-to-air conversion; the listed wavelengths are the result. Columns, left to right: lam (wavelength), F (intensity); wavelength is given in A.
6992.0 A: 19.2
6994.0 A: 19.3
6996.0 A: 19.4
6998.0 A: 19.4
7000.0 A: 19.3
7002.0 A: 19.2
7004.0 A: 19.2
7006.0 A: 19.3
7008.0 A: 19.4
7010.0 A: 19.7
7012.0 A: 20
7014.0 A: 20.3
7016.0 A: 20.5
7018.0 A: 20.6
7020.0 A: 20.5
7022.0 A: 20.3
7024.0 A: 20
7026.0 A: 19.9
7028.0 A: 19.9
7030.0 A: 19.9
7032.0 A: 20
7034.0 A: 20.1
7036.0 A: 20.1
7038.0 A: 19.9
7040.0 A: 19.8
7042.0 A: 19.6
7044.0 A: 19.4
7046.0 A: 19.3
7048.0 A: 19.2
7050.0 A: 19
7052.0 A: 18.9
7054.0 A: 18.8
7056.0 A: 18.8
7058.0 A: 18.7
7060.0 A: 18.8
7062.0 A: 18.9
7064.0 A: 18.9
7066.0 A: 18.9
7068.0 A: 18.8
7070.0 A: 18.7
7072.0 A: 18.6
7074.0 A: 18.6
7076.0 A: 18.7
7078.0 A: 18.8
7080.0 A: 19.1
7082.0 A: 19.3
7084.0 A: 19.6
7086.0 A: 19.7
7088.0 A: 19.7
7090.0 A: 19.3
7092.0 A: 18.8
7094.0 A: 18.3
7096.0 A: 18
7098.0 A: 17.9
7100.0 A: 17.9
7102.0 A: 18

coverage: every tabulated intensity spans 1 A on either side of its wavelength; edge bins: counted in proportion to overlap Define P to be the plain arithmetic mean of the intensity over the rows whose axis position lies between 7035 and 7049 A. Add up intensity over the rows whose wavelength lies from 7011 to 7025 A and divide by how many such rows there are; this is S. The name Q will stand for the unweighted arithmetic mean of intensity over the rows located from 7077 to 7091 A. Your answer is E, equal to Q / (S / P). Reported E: 18.7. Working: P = 19.6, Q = 19.4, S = 20.3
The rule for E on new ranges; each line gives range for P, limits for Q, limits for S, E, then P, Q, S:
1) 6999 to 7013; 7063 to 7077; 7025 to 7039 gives 18.2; 19.4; 18.7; 20.0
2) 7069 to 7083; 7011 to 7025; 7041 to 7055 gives 20.0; 18.8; 20.3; 19.2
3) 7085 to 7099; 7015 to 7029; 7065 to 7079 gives 20.3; 18.8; 20.2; 18.7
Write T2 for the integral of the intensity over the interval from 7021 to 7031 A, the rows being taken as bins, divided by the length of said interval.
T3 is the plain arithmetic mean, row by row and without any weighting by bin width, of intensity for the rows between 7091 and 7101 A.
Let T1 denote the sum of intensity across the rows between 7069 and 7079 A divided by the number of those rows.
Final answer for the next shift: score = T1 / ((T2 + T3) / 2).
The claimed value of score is 0.98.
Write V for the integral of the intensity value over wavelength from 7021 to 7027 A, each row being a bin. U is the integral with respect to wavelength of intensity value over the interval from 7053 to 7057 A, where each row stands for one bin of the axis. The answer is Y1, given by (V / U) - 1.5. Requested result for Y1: 0.10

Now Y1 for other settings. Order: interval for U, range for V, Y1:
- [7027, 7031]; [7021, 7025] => -0.49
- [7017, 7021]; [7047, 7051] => -0.57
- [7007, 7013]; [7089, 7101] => 0.36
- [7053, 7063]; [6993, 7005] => -0.27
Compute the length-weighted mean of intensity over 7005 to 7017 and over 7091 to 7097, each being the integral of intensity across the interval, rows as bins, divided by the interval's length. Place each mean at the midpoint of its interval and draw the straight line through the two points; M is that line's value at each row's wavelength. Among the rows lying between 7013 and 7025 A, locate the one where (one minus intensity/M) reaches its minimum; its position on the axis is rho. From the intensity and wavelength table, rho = 7018.0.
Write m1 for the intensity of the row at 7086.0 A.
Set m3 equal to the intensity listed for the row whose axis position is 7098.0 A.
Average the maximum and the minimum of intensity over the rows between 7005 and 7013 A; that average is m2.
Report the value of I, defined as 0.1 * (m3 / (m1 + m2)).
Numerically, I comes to 0.0455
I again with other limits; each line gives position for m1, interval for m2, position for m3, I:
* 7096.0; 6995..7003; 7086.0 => 0.0528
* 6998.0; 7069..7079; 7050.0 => 0.0499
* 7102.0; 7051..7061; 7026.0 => 0.0541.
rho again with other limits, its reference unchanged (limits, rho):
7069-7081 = 7080.0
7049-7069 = 7066.0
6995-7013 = 7012.0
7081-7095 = 7088.0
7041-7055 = 7042.0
